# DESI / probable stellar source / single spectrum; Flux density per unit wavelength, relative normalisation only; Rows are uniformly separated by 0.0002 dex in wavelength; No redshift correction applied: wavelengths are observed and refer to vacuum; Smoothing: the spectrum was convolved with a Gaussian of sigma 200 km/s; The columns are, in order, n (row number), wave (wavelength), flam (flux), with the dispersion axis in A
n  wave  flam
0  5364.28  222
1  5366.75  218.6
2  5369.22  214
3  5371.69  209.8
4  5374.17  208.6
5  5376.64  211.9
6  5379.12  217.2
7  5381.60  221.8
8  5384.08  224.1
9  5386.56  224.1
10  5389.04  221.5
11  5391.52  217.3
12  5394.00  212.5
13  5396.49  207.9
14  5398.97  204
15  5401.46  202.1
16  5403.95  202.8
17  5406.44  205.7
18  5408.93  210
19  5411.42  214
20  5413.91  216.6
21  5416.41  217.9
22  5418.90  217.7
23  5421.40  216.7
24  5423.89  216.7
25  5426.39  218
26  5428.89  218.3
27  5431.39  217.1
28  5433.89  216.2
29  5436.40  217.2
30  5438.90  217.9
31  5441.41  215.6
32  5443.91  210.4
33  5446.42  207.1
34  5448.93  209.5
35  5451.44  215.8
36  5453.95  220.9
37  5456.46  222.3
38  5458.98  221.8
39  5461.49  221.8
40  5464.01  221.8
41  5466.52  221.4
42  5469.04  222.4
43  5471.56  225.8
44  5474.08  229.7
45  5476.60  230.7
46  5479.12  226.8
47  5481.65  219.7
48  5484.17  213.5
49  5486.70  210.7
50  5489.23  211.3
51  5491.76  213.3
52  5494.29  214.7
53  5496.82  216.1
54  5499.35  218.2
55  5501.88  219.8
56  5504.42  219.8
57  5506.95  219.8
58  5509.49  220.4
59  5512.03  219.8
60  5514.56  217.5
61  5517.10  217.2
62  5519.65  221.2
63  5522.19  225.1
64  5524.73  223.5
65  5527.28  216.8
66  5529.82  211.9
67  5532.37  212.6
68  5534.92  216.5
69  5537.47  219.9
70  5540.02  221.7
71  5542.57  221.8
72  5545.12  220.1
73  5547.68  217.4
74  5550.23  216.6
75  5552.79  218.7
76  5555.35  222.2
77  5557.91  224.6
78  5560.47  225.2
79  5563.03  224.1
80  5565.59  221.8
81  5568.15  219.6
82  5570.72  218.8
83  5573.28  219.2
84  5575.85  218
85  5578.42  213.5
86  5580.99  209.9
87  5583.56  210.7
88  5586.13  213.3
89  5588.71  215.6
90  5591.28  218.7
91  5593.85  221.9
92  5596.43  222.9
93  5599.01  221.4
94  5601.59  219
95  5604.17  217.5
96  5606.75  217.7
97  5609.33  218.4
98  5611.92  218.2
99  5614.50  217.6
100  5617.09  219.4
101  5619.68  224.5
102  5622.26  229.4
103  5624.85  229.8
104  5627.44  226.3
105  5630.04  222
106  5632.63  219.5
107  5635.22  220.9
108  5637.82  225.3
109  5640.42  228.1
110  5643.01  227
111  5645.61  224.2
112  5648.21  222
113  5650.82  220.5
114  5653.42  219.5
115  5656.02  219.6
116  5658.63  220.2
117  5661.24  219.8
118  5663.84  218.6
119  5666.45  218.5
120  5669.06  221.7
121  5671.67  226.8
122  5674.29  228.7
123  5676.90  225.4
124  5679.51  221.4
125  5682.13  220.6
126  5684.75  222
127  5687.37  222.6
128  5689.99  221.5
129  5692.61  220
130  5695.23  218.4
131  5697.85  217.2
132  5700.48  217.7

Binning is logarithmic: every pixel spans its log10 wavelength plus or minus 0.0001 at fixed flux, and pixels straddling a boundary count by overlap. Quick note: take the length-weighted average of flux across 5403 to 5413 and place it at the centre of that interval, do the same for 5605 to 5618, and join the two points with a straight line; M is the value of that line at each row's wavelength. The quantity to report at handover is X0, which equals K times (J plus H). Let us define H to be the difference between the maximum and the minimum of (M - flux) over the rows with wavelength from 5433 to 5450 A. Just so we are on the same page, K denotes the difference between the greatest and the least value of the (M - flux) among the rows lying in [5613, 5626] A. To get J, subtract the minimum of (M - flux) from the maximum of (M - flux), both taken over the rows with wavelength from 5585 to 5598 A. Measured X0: 237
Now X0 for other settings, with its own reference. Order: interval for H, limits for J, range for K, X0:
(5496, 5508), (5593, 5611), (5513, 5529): 79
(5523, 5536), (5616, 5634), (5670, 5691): 191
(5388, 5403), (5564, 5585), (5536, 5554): 182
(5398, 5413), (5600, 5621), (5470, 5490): 370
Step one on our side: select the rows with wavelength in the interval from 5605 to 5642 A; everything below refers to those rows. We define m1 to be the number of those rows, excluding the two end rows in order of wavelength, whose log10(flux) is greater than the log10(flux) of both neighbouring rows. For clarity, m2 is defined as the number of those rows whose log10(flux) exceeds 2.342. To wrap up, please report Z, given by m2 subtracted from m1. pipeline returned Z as -6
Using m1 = 2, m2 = 8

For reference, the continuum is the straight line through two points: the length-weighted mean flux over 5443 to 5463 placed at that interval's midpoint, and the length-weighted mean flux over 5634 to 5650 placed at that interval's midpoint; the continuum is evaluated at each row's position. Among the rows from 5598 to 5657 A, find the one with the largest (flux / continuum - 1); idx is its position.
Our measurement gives 5624.85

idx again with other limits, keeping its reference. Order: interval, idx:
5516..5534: 5522.19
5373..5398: 5384.08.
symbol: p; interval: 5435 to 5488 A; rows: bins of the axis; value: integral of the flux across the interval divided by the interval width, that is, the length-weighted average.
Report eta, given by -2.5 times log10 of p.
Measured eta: -5.85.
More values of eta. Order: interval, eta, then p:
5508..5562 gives -5.85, 220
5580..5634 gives -5.85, 220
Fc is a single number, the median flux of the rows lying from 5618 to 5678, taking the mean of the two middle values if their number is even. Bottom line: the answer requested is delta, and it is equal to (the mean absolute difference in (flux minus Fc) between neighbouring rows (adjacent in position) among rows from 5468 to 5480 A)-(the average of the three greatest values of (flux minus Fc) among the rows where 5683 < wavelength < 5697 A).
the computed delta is 3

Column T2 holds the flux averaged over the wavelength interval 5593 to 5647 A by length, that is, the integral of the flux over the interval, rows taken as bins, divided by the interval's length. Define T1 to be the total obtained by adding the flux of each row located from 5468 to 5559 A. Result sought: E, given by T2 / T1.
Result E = 0.03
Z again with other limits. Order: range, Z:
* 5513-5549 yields -5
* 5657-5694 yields -10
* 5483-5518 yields -4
